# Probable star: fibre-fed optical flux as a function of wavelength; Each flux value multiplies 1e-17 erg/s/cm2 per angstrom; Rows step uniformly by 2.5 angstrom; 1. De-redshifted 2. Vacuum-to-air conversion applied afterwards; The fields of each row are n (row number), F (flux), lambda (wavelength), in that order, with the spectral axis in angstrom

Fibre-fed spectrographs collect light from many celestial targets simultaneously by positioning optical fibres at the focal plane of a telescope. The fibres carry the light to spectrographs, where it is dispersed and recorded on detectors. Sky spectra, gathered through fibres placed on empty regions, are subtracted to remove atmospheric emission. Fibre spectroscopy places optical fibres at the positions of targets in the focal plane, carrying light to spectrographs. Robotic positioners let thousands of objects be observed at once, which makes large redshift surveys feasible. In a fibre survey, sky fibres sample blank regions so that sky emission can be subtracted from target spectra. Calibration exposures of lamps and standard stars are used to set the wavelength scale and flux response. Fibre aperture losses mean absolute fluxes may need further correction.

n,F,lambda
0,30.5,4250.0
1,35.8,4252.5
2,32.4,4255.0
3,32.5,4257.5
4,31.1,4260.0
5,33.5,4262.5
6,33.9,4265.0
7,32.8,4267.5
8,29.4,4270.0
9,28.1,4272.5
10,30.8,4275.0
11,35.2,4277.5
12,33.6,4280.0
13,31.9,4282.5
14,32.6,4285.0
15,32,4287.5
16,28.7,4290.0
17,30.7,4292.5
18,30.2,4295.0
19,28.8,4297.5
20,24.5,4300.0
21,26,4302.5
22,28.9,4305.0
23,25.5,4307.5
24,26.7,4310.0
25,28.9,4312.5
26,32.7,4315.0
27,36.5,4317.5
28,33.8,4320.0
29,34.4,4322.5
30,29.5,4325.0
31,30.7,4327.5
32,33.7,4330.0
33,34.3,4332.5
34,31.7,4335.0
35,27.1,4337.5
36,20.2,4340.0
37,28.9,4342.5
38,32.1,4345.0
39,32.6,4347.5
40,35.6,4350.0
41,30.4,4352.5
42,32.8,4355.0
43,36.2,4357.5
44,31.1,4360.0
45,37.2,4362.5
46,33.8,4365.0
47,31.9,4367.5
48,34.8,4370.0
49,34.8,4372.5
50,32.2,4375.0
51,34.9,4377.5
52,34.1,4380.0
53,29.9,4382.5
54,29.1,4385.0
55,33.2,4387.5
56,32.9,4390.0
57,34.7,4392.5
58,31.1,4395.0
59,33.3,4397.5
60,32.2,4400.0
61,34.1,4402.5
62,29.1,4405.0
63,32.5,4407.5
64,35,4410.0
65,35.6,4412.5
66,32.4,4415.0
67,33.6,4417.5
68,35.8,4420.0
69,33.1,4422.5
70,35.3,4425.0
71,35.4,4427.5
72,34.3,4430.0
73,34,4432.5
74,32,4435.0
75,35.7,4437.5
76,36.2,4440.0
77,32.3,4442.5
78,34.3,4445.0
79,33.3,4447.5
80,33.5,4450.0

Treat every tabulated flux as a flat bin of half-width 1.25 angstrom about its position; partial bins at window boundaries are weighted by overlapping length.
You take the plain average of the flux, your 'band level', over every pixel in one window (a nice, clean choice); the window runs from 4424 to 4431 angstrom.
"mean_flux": 35.0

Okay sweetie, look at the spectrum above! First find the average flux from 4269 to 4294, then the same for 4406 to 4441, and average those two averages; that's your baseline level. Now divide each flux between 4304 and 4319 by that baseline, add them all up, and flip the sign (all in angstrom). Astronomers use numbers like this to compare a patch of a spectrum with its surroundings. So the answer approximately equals -5.46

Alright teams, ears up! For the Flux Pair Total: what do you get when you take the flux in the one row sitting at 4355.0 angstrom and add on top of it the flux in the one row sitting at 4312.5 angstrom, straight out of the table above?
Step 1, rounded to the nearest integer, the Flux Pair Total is 62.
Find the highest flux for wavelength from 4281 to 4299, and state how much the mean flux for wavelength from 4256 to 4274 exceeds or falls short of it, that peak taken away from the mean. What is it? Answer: -1.0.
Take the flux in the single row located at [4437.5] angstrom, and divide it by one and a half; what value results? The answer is 23.8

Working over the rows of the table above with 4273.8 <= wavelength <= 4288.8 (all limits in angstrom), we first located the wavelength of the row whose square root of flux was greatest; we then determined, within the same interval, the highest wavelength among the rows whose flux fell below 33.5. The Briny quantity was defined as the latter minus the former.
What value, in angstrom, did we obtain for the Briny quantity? 10.0 angstrom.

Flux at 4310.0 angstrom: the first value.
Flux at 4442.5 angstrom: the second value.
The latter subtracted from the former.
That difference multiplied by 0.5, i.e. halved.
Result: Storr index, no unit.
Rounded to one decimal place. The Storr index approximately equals -2.8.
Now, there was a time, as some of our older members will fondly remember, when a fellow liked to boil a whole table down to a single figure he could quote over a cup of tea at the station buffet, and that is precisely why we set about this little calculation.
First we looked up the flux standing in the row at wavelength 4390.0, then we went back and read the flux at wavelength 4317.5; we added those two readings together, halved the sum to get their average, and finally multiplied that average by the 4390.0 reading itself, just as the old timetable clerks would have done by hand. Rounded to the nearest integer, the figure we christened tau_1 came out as 1142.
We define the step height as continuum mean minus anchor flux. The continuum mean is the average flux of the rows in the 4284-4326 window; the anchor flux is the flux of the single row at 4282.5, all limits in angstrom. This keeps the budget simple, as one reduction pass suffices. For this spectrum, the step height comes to -1.9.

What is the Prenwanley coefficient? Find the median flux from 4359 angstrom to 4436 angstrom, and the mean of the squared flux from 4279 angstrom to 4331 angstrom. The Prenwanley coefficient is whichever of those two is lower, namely 33.60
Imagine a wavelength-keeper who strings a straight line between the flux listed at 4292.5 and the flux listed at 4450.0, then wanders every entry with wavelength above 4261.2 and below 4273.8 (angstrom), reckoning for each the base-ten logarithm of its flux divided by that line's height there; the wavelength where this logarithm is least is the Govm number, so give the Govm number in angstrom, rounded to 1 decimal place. 4272.5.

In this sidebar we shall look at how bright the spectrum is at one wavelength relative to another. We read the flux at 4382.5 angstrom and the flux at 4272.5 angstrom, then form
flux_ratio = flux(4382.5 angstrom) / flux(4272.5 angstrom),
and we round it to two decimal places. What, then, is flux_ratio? 1.06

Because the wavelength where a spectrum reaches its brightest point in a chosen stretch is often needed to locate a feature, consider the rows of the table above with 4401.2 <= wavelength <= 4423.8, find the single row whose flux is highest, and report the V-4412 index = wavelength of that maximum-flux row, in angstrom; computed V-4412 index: 4420.0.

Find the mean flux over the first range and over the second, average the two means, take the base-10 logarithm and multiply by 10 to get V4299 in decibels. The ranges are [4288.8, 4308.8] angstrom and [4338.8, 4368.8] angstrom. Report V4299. 14.8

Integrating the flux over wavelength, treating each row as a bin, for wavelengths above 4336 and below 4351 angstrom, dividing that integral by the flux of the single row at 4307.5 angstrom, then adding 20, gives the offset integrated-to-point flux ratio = 37.3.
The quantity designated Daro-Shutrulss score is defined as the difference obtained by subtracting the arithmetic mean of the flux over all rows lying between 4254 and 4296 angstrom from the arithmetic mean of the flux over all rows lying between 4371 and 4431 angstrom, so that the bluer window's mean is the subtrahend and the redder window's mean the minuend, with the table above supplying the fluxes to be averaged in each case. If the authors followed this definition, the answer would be 1.5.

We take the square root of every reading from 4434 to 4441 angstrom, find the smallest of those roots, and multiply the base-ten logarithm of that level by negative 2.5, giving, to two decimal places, -1.88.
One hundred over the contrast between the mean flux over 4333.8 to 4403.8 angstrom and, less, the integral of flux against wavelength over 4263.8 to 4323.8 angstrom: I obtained -0.055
